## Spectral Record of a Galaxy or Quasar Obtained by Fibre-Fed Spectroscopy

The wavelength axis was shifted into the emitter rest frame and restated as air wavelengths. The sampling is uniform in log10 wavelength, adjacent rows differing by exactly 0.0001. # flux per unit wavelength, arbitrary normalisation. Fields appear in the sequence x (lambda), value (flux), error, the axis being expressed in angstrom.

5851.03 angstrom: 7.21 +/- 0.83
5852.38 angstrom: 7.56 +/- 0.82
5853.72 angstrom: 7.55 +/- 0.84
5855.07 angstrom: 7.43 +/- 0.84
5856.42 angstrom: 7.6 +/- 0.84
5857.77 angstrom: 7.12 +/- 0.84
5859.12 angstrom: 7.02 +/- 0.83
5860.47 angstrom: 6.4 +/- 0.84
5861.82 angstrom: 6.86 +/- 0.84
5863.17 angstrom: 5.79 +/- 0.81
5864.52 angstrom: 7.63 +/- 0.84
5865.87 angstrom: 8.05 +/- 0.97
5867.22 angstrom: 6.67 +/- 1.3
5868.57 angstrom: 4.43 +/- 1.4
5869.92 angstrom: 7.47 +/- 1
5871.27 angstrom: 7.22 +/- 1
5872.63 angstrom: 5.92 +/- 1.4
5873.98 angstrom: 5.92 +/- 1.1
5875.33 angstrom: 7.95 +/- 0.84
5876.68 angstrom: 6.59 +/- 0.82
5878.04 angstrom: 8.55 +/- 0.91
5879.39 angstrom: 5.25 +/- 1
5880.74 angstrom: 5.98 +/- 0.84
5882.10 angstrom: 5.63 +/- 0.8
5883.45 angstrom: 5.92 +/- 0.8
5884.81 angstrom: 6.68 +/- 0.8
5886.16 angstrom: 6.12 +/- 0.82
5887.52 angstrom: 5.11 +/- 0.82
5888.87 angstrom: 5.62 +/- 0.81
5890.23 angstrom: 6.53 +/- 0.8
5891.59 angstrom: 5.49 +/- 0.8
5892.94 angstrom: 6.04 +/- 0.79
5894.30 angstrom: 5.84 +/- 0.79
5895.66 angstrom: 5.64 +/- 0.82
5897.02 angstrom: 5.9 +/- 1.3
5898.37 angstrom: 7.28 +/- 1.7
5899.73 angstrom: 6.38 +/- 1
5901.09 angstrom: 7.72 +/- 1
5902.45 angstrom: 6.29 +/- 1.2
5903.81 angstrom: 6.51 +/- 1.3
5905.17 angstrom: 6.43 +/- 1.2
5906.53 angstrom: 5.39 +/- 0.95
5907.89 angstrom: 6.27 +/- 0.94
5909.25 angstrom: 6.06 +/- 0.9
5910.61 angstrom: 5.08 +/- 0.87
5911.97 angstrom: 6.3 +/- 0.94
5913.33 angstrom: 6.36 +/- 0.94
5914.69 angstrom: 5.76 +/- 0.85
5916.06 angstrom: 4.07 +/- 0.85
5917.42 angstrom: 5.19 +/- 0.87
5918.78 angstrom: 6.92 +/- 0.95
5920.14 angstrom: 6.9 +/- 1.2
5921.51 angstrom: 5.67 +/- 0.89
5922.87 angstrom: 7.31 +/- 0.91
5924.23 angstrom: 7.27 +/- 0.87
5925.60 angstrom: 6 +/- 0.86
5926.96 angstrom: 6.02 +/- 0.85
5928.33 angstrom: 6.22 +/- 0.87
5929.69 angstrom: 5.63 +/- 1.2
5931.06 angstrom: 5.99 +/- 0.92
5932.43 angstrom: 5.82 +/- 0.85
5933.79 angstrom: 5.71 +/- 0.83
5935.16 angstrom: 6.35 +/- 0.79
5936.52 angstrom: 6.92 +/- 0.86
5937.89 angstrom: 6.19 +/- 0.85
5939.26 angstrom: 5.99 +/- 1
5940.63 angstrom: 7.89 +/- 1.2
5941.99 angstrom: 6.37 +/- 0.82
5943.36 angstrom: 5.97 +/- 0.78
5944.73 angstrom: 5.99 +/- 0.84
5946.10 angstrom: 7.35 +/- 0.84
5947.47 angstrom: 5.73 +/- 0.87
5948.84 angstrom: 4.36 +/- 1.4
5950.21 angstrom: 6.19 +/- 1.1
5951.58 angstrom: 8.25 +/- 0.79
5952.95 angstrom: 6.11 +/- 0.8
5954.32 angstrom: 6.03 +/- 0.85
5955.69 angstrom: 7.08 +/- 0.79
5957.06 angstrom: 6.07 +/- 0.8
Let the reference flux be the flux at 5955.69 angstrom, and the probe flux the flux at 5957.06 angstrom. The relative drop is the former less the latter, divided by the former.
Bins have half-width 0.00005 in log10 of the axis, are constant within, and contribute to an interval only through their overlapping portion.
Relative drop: 0.14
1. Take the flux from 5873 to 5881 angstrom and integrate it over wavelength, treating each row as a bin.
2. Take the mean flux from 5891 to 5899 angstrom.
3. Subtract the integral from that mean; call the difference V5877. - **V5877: -48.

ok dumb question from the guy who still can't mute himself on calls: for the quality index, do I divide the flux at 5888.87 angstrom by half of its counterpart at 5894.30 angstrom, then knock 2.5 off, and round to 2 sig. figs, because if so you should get -0.58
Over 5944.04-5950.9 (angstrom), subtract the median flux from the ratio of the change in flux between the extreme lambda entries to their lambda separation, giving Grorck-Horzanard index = -5.95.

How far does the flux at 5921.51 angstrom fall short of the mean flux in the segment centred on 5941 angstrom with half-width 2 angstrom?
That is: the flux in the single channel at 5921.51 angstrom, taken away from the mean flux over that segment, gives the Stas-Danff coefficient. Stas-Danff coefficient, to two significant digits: 1.1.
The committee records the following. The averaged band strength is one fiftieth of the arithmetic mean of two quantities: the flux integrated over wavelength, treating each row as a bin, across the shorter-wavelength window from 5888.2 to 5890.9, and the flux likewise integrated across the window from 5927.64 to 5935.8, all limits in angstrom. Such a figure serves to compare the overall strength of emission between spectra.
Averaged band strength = 0.65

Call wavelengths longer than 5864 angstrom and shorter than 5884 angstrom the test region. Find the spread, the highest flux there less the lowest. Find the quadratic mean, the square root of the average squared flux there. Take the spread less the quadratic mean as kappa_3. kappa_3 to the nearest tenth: -2.6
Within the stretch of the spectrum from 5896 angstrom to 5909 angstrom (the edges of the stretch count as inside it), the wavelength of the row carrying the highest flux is 5901.09 angstrom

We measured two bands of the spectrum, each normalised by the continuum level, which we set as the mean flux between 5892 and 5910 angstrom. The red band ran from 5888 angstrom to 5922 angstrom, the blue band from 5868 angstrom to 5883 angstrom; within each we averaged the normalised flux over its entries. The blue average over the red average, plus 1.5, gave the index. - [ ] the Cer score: 2.56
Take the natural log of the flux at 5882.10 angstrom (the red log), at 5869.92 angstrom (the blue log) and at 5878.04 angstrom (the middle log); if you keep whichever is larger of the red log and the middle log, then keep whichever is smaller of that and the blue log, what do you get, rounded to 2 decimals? 2.01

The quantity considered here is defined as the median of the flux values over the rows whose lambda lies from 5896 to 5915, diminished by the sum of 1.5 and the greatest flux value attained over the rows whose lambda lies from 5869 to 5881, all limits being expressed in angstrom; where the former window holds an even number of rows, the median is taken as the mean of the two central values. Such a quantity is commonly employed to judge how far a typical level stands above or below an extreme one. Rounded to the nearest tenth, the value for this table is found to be -3.8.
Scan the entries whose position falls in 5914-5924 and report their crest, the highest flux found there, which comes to 7.31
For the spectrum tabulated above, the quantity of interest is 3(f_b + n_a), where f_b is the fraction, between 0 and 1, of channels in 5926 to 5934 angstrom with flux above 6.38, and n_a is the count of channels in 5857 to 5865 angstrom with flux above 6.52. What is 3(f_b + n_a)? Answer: 12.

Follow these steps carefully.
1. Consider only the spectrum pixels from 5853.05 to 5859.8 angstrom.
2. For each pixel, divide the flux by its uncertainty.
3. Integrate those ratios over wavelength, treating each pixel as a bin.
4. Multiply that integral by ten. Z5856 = 591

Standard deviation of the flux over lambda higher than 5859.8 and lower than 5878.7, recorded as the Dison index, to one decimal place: 1.1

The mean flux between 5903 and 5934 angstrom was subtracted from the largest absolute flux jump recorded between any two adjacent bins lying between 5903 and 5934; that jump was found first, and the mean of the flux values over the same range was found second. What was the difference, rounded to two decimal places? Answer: -4.31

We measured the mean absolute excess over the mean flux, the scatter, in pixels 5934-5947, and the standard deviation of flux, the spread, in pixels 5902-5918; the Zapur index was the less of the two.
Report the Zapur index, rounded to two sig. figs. 0.55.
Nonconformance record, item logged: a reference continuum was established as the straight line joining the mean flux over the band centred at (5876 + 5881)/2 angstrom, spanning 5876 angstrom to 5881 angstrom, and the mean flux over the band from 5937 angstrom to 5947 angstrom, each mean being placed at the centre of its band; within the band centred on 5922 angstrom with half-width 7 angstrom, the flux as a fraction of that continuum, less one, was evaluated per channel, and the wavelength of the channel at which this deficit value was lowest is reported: 5916.06 angstrom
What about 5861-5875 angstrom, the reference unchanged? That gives 5868.57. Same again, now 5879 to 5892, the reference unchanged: 5887.52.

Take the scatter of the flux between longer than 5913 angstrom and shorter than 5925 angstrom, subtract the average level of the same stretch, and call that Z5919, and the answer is -5.1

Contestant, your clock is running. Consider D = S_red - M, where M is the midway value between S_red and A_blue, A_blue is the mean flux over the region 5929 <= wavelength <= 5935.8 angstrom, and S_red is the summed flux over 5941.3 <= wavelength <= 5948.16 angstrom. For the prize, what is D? 13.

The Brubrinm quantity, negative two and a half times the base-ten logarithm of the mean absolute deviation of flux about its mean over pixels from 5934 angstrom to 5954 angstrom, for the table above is 0.41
